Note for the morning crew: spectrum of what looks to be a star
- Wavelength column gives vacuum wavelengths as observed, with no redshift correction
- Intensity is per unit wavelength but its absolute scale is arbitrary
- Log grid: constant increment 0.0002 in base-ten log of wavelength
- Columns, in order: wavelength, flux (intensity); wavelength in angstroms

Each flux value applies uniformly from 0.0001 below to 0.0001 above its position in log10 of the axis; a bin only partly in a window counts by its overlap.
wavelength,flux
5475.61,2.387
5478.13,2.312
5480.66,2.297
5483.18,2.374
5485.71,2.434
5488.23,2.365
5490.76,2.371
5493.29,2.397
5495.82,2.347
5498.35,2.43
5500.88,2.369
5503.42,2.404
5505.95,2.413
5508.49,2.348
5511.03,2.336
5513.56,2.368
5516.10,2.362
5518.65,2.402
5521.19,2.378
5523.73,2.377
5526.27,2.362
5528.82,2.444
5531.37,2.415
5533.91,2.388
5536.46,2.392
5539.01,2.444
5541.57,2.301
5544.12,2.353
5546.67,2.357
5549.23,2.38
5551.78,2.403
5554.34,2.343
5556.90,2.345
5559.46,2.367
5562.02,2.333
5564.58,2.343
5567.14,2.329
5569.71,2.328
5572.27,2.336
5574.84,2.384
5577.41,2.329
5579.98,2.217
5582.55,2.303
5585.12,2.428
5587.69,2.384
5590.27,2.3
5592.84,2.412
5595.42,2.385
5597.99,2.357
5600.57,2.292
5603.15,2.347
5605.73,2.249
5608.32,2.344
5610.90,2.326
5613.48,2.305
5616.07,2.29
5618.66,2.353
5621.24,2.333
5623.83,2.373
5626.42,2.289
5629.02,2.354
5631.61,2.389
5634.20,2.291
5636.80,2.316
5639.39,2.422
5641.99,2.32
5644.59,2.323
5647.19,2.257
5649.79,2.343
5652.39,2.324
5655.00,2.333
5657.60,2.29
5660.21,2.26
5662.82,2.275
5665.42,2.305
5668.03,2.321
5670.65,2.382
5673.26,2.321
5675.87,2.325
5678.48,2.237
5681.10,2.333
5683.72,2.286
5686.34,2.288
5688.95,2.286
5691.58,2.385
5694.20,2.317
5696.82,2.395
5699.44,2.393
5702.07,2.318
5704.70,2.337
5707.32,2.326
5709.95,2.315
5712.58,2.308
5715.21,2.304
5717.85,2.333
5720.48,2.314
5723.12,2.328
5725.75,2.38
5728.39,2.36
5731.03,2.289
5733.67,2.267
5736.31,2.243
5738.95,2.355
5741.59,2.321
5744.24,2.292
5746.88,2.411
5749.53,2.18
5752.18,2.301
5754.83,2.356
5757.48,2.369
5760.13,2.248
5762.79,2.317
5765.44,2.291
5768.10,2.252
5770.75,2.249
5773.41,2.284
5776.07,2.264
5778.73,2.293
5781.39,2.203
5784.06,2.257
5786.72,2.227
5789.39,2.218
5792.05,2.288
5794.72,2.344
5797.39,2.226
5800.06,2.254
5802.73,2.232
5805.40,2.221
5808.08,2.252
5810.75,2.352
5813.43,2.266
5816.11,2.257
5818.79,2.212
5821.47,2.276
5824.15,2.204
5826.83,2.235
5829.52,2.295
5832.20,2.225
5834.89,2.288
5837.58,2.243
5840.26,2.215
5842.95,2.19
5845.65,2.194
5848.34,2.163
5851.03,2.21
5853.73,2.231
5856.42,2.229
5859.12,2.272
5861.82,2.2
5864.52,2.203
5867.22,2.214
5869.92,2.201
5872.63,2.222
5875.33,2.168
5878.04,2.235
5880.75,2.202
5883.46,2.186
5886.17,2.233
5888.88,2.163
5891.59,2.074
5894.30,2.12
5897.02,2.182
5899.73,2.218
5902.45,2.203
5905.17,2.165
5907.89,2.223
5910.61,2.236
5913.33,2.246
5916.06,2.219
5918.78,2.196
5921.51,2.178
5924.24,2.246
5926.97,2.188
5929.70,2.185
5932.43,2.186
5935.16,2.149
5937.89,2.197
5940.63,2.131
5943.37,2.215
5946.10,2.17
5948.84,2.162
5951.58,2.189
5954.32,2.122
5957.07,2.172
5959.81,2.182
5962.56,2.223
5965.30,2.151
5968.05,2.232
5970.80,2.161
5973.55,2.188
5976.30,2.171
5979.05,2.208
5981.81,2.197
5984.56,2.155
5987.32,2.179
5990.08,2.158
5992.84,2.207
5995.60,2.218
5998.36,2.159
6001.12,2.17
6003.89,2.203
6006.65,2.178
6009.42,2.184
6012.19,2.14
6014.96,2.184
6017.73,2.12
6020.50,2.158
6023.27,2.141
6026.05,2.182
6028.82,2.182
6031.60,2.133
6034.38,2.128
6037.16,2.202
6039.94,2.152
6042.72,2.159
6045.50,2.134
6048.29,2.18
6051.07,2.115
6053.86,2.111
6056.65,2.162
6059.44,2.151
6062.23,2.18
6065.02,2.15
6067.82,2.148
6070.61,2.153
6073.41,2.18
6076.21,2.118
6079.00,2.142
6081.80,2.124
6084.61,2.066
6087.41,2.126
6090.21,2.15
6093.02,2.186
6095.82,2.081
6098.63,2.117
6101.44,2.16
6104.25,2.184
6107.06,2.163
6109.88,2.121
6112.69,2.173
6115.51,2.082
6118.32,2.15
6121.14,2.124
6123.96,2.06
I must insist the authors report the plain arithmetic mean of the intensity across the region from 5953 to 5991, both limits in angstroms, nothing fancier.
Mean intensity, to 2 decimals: 2.18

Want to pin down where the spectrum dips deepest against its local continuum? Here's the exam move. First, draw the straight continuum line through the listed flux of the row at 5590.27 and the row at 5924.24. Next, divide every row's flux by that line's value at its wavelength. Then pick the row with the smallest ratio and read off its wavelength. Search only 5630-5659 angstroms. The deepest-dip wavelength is 5647.19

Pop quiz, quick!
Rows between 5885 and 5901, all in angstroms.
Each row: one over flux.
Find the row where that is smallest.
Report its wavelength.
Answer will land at 5886.17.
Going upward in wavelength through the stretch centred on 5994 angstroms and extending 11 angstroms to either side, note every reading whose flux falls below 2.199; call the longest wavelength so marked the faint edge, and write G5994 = 6001.12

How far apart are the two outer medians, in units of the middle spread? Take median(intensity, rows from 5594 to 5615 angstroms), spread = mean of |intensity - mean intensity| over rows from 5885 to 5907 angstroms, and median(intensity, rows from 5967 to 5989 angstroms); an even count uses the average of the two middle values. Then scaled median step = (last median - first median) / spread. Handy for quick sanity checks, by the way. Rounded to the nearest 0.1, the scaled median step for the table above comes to -3.9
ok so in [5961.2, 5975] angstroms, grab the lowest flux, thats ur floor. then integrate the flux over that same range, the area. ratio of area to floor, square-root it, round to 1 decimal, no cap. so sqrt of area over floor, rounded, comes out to 3.7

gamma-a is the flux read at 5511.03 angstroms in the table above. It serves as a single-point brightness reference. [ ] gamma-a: 2.336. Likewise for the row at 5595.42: 2.385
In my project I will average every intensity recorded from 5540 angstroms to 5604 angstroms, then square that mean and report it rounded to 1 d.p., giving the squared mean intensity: 5.5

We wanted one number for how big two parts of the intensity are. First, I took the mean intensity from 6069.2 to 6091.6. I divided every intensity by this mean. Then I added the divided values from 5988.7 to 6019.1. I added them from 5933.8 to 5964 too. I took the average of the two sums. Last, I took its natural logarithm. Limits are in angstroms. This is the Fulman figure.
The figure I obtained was 2.42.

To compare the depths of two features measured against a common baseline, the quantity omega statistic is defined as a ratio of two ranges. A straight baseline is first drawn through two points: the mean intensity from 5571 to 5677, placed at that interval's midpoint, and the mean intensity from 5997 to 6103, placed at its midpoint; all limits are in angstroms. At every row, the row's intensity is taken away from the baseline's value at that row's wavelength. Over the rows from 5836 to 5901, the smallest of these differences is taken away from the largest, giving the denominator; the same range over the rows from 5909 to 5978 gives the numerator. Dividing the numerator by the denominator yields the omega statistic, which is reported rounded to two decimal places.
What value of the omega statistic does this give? 0.63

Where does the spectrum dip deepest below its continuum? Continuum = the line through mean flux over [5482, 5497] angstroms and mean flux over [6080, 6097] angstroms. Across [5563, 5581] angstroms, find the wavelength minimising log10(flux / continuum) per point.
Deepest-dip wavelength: 5579.98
